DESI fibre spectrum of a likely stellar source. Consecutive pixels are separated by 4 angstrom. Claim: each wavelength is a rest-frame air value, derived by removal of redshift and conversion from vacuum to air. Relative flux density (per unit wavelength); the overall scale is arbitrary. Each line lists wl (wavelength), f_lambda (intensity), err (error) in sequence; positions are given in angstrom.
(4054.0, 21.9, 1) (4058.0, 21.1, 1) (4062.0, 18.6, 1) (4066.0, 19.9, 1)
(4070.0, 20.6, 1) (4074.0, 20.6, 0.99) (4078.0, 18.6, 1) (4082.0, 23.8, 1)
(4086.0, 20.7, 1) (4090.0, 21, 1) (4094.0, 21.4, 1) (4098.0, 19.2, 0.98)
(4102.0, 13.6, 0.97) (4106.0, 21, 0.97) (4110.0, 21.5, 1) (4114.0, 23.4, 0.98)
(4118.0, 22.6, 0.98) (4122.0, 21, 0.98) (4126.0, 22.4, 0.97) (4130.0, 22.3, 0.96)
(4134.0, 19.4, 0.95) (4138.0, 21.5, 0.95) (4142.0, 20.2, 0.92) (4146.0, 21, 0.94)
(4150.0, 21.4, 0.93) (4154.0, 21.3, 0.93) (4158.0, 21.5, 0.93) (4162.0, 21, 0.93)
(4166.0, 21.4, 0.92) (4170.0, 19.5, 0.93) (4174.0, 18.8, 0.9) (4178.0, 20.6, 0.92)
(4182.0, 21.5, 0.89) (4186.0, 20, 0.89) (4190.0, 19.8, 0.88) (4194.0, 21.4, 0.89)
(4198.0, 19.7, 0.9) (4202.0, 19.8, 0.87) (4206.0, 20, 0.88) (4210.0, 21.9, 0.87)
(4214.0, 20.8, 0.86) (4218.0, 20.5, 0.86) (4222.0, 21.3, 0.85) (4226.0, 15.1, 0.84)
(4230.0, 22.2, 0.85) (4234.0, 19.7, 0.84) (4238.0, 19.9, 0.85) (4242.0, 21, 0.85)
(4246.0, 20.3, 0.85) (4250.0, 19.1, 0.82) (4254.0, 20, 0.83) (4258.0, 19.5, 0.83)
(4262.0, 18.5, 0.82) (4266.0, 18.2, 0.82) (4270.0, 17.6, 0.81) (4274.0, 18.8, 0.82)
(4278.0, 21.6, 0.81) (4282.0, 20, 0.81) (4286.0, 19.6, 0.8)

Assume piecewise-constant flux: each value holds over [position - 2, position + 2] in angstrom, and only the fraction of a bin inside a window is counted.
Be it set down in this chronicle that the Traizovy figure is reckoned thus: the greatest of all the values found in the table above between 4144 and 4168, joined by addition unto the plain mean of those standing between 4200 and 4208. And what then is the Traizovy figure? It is 41.4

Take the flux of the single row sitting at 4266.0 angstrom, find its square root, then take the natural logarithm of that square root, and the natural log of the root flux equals 1.45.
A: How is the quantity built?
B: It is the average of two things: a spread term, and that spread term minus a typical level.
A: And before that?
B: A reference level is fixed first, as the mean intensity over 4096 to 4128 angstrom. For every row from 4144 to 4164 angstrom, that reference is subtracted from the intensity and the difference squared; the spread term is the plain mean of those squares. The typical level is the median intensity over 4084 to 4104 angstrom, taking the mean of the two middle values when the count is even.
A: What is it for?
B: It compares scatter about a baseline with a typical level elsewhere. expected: -10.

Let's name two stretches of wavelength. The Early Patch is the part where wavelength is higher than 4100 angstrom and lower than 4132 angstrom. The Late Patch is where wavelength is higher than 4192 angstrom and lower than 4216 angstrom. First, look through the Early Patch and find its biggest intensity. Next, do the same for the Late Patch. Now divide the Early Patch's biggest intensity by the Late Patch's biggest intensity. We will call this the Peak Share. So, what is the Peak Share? 1.07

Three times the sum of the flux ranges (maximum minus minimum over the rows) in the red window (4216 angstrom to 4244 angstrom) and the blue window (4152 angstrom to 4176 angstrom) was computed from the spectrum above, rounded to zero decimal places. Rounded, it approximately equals 29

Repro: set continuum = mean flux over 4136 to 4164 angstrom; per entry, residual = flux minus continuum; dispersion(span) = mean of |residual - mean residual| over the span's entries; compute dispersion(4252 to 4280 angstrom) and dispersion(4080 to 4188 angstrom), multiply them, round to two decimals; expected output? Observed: 1.19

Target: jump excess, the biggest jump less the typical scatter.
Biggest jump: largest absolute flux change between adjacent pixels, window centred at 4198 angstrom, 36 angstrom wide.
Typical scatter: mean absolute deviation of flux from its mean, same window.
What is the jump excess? 1.1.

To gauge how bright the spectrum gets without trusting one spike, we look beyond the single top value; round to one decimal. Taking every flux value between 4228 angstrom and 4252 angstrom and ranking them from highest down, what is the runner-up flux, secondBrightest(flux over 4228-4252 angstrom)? 21.0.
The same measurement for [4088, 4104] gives 21.0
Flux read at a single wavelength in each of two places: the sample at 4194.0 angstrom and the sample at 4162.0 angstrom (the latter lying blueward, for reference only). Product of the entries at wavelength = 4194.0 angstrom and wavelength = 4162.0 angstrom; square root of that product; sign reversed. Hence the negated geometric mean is -21.2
